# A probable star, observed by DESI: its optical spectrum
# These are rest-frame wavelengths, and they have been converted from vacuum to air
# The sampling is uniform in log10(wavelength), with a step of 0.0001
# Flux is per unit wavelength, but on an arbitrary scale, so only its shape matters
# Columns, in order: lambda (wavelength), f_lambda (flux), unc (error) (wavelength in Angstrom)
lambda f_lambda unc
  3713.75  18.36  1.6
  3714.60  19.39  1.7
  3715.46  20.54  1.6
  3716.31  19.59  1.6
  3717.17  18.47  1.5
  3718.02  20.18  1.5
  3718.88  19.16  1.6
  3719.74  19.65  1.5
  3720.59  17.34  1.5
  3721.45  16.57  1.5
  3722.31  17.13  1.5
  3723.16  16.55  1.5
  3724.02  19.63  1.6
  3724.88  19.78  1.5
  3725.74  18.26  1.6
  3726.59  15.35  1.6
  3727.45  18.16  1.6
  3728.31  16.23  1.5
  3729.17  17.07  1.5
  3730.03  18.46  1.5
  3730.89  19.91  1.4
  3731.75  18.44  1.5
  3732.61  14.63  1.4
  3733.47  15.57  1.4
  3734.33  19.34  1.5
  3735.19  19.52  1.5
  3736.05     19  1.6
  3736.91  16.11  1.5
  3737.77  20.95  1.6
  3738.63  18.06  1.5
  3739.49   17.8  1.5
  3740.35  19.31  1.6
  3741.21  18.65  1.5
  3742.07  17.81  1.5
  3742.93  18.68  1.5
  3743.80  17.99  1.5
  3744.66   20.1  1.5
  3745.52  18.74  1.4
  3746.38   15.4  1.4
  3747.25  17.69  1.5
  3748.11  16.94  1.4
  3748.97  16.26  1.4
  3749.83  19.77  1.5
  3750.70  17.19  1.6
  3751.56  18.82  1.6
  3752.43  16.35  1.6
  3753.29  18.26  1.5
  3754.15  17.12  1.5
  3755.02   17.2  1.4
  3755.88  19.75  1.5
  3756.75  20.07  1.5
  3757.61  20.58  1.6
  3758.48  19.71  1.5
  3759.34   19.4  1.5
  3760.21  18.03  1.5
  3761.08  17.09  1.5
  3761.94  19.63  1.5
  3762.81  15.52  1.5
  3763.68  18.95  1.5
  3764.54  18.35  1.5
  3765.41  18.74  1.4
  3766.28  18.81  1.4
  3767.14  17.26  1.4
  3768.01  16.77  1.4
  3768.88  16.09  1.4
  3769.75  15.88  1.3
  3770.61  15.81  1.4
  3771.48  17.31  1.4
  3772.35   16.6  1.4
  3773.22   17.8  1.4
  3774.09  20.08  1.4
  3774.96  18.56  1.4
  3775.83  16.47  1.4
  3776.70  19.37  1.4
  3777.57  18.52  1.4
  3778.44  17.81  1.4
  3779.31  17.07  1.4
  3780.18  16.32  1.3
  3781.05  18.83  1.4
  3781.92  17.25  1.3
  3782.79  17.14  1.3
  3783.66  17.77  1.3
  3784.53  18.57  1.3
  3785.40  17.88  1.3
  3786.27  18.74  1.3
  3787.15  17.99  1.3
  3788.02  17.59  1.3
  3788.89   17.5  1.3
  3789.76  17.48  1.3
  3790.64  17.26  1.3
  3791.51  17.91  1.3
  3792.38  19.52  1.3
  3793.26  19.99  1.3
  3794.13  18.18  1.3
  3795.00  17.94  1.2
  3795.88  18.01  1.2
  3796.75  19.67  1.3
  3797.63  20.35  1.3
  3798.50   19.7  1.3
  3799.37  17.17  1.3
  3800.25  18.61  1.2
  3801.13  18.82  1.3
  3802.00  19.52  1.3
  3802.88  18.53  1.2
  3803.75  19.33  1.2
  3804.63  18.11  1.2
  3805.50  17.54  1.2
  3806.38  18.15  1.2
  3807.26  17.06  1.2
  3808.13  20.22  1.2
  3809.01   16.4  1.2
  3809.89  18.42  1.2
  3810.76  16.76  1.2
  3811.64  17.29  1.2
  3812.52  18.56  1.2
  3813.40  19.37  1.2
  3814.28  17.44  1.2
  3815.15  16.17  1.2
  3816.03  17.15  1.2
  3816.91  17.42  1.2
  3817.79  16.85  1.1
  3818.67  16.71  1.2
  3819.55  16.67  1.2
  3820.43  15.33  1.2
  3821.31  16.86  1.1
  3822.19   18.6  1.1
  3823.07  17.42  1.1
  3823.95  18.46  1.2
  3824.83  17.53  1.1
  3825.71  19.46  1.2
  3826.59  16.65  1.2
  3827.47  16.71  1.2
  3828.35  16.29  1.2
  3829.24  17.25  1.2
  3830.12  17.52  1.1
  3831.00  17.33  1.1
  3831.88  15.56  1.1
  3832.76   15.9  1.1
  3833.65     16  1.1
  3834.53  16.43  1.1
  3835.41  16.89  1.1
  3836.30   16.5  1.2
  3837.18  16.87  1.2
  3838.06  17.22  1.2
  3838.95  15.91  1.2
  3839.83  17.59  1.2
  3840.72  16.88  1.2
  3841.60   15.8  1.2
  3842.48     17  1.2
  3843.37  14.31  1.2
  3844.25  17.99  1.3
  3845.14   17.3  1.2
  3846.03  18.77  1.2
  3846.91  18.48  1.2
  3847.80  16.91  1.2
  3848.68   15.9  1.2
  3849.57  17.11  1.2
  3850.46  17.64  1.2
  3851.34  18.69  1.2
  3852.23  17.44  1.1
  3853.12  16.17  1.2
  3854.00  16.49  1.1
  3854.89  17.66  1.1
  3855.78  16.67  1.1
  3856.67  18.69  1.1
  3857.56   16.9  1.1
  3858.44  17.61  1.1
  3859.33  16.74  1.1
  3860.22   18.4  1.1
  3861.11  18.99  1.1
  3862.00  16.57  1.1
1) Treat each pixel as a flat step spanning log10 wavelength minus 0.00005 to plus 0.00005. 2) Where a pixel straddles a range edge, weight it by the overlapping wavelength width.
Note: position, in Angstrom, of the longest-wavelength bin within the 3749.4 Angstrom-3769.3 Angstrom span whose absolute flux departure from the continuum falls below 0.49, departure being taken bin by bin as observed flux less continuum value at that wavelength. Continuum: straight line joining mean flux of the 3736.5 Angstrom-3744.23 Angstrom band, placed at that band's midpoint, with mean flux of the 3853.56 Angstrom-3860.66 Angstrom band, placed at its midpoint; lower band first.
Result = 3764.54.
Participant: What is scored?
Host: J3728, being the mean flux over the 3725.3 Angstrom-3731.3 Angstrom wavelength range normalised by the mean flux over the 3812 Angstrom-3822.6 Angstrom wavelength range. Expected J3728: 1.02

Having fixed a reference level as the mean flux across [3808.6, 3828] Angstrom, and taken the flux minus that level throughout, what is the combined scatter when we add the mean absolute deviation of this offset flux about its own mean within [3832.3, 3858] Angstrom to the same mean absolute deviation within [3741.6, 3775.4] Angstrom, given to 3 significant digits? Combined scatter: 1.96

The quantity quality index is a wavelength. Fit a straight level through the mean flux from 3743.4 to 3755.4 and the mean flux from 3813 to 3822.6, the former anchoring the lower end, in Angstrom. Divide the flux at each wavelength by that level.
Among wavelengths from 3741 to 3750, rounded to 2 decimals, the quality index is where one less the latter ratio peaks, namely 3746.38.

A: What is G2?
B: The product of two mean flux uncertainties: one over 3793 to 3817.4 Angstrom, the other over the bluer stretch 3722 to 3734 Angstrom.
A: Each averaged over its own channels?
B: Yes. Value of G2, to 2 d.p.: 1.85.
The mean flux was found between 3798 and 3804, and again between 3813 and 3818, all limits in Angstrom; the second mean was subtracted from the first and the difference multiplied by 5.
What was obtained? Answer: 7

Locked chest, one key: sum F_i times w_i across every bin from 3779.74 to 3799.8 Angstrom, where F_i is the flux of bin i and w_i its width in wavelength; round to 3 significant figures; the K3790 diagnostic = 365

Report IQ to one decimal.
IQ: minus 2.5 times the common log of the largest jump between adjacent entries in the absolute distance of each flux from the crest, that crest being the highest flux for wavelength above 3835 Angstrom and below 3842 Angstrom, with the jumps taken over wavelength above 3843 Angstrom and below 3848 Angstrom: -1.1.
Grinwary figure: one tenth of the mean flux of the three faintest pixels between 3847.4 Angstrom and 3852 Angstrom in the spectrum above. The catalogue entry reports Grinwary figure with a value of 1.66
